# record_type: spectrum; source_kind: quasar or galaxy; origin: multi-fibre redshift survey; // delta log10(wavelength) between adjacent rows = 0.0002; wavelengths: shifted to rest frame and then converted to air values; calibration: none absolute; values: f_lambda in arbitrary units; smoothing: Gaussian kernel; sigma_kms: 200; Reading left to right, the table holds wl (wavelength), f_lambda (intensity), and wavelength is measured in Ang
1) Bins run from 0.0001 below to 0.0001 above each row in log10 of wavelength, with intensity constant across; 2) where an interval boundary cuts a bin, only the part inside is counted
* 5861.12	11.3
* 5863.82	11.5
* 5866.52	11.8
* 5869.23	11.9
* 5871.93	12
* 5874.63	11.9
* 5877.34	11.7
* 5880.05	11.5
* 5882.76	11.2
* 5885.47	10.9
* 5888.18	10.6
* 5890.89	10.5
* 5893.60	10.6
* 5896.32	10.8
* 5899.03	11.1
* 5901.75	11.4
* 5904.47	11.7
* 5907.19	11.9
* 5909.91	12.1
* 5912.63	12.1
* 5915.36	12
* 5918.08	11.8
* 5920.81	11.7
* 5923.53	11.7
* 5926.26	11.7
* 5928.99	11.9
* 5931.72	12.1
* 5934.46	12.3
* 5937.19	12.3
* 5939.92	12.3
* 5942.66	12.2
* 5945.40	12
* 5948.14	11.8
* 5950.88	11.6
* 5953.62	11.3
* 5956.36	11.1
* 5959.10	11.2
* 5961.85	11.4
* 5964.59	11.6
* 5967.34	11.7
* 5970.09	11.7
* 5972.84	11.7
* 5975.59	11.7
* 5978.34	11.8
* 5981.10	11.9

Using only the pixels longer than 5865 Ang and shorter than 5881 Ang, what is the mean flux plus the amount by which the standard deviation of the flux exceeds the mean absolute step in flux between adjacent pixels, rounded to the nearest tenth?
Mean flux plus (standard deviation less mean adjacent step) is 11.8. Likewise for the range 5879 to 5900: 11.0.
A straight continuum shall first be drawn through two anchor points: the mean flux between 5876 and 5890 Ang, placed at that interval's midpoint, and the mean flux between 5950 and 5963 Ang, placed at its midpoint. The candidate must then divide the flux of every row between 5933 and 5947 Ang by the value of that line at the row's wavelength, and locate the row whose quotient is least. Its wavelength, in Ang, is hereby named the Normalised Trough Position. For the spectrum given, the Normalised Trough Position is 5945.40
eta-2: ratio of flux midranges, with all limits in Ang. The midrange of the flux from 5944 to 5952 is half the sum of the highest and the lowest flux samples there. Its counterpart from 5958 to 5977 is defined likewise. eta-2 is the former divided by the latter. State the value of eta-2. 1.03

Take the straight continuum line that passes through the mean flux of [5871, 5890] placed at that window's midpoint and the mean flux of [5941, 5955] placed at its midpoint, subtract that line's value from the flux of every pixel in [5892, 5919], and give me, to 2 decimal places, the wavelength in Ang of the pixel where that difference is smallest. 5893.60 Ang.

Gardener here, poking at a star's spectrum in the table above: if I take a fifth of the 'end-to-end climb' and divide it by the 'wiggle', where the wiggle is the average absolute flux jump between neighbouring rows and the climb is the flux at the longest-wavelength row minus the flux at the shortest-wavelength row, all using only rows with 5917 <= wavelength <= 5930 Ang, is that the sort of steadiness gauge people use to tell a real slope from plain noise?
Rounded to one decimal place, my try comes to 0.3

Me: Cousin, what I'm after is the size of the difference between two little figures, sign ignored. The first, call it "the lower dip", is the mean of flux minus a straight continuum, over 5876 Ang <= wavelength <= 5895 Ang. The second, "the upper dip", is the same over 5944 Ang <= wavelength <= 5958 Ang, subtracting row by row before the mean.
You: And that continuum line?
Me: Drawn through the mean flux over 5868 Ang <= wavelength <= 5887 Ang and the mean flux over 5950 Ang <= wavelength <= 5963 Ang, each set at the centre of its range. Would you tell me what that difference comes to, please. 0.78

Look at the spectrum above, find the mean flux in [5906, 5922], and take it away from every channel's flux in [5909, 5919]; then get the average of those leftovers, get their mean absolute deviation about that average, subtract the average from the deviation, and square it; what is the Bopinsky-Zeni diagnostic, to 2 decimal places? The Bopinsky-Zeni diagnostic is 0.00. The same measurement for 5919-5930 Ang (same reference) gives 0.07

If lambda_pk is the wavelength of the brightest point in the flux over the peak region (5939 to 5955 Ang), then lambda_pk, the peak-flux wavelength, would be 5939.92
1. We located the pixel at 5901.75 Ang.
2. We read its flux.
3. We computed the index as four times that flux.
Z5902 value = 45.6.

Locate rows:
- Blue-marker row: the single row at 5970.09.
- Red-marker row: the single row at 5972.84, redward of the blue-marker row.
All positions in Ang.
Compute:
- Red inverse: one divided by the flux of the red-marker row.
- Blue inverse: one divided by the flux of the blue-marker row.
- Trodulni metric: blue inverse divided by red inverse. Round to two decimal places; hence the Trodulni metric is 1.00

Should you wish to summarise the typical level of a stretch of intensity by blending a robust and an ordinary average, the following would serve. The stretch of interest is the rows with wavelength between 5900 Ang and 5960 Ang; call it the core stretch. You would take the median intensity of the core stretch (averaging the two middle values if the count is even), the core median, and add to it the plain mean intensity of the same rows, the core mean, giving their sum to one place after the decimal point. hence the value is 23.7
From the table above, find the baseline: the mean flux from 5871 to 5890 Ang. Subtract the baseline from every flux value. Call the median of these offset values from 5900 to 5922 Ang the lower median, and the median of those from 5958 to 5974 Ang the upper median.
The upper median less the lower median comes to -0.20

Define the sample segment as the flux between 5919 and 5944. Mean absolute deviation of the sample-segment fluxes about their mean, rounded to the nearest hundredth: 0.24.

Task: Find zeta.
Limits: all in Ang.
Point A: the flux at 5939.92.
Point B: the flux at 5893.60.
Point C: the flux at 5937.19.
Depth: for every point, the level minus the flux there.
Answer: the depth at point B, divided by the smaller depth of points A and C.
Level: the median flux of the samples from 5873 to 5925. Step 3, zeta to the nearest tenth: -1.8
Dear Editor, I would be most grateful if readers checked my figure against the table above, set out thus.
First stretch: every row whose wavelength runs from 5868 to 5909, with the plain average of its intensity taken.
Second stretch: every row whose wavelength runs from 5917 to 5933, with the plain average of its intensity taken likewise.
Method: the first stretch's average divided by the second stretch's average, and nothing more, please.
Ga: 0.96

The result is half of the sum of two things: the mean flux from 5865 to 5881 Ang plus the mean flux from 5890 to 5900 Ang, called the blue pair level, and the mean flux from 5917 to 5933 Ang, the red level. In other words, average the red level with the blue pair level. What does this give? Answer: 17.2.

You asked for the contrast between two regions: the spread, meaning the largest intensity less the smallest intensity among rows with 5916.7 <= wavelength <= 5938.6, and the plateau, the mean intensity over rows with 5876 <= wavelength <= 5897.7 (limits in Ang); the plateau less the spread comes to 10.4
